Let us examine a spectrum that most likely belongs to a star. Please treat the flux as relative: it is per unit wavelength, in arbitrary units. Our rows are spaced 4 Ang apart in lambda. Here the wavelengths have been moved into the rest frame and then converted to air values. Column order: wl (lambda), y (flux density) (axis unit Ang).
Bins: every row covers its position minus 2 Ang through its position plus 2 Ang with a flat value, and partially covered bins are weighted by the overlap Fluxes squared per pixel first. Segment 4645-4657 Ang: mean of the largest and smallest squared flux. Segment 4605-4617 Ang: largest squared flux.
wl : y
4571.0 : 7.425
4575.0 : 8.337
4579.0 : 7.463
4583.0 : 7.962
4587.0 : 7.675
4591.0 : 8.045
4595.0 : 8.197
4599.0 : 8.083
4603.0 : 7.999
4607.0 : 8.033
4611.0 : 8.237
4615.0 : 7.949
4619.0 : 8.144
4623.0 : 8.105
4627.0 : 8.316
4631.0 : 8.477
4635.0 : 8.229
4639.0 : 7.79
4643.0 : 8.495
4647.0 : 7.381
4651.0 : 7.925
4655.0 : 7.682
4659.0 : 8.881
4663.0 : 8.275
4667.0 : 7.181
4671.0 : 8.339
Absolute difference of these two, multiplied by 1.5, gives 14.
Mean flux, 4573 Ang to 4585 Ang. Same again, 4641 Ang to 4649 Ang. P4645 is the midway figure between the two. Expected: 7.93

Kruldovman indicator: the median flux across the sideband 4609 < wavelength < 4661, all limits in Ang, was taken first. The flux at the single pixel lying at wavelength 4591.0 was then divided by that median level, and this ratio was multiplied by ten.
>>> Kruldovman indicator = 9.9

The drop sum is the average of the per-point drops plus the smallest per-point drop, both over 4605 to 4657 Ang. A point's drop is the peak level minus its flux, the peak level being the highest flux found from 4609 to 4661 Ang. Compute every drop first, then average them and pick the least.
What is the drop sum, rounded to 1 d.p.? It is 1.2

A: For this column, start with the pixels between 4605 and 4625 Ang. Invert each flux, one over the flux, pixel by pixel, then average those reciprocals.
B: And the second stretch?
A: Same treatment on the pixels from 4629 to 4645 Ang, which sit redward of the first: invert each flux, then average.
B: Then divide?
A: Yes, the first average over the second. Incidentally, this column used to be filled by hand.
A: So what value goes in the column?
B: 1.02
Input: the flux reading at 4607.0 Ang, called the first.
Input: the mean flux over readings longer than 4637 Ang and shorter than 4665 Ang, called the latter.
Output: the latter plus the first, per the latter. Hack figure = 2.00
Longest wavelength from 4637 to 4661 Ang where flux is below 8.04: 4655.0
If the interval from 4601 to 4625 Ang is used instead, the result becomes 4615.0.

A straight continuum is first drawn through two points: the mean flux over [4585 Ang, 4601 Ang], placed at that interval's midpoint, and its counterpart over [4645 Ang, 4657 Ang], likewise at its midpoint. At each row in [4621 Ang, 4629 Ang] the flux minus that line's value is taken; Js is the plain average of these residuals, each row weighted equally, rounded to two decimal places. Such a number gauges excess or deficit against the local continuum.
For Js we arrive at 0.40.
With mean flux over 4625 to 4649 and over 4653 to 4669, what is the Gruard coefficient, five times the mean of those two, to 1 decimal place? 40.3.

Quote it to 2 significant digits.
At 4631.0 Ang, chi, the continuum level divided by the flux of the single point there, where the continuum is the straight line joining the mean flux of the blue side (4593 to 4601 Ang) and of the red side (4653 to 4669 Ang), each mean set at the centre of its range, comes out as 0.95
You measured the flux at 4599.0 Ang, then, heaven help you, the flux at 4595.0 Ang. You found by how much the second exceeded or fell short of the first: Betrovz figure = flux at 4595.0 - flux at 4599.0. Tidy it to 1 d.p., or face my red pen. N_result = 0.1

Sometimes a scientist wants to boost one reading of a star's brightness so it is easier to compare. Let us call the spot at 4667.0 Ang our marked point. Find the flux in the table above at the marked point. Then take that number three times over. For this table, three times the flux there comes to 21.5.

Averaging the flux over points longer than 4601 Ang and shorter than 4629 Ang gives 8.11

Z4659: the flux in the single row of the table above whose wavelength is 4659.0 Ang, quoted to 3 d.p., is 8.881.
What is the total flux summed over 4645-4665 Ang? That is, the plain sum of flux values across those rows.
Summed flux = 40.1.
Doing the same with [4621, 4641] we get 40.9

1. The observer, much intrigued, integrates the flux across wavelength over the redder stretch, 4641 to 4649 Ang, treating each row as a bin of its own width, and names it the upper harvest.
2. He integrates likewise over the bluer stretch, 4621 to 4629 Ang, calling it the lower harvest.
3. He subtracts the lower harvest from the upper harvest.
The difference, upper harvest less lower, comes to -2.2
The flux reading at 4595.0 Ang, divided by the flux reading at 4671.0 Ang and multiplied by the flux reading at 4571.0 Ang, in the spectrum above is 7.30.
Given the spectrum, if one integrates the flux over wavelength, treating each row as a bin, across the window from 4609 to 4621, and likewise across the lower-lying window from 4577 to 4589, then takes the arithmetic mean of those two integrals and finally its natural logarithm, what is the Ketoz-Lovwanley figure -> 4.6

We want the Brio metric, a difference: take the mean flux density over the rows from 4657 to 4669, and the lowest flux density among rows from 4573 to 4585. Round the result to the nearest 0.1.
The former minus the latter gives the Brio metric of 0.6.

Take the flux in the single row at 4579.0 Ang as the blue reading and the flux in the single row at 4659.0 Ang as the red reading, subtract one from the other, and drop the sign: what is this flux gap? 1.4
